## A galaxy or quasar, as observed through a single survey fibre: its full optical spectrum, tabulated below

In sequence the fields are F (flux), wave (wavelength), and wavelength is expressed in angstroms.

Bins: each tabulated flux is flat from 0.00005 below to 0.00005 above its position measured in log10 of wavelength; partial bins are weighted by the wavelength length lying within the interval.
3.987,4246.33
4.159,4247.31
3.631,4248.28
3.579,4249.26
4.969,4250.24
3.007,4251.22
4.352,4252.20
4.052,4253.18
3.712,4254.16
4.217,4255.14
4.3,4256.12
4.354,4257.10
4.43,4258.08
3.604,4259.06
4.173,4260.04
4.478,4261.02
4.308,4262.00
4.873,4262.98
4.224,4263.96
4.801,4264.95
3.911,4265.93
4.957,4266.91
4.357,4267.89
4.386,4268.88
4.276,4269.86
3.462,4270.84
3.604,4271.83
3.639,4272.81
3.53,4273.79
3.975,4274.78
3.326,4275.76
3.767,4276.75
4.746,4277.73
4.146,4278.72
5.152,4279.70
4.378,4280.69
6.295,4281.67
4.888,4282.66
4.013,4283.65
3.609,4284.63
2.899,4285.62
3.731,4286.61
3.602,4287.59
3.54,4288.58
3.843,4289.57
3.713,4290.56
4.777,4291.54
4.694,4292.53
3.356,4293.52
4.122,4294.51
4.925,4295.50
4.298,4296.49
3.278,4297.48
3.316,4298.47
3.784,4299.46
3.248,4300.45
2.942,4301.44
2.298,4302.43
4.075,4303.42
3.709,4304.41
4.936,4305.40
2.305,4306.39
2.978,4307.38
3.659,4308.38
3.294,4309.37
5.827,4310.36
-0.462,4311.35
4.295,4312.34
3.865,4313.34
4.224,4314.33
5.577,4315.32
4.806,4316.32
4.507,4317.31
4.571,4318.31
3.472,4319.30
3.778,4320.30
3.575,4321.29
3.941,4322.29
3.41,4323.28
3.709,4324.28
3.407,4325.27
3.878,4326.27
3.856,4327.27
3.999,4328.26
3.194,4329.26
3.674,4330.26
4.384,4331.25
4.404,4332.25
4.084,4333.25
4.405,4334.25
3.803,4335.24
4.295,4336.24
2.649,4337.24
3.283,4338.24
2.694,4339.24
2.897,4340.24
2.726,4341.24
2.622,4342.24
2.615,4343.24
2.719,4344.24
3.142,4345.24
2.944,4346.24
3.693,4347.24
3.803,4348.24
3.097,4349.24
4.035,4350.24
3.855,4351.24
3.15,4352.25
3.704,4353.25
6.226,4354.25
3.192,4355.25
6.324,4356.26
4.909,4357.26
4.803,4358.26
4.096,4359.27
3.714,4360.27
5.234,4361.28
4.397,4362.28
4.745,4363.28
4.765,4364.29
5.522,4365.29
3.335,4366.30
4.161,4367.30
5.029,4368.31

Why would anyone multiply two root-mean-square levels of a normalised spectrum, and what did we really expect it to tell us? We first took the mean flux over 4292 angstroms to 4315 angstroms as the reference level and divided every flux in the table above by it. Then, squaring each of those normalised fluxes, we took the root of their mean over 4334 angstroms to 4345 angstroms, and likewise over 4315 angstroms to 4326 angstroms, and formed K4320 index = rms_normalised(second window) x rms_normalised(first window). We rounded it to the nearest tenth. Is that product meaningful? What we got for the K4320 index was 1.0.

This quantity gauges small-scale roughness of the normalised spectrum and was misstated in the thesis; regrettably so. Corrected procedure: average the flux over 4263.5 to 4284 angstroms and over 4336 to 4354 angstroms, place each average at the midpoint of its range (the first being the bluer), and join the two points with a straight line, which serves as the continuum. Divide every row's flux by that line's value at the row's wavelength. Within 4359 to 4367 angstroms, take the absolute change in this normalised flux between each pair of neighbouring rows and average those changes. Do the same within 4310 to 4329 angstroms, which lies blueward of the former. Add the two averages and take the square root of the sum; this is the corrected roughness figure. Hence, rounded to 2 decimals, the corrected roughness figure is 0.75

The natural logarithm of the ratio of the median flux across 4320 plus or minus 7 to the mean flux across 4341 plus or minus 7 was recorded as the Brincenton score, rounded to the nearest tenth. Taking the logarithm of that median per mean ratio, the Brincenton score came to 0.2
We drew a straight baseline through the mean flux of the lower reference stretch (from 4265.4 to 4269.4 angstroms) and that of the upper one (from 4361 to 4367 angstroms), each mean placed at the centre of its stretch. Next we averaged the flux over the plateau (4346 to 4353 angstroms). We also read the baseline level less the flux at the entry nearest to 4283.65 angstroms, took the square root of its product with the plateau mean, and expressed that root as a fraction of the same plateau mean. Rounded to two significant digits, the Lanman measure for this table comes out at 0.35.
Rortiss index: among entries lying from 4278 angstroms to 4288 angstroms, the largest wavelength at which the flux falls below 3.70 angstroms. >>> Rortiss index 4287.59 angstroms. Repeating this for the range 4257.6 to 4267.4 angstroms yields 4259.06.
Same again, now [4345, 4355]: 4352.25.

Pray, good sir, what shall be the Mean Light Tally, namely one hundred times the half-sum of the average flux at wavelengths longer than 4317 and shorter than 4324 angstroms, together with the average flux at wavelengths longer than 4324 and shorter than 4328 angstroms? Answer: 380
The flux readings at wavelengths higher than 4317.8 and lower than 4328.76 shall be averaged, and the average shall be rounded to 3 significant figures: 3.78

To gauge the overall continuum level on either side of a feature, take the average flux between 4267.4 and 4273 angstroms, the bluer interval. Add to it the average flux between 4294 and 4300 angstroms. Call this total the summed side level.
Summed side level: 7.91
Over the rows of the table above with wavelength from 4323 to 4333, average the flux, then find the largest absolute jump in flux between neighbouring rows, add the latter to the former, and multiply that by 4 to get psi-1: 18.4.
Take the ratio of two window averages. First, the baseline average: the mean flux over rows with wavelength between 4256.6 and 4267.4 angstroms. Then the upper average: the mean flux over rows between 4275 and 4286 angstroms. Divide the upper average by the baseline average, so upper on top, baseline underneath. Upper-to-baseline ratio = 0.98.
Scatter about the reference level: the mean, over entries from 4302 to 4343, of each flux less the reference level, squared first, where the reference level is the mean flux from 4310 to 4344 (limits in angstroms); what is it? 1.04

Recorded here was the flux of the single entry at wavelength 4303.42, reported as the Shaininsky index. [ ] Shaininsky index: 4.075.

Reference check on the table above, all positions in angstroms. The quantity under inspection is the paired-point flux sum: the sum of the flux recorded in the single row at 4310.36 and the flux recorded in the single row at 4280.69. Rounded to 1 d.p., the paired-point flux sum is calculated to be 10.2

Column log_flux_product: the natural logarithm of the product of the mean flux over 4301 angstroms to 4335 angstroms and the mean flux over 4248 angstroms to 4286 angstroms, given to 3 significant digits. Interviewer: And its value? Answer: 2.76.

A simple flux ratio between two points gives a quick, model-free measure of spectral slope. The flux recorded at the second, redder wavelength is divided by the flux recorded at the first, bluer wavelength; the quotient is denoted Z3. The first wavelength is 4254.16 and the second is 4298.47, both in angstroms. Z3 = 0.89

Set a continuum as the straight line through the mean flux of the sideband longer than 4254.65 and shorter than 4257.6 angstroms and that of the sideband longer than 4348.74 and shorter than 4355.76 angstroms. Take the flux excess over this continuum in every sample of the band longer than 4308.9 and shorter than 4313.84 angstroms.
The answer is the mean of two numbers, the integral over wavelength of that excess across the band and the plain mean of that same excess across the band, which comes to -2.1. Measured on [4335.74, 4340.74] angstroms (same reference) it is -2.4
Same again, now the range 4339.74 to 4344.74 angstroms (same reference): -3.7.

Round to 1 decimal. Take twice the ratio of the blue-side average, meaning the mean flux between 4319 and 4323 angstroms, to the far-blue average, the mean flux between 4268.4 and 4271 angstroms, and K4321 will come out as 1.8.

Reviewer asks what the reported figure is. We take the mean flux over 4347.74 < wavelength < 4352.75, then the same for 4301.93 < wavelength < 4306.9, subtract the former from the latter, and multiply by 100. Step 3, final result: -12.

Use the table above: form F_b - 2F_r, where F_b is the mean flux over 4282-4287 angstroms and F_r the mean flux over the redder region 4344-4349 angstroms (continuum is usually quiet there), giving -2.7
